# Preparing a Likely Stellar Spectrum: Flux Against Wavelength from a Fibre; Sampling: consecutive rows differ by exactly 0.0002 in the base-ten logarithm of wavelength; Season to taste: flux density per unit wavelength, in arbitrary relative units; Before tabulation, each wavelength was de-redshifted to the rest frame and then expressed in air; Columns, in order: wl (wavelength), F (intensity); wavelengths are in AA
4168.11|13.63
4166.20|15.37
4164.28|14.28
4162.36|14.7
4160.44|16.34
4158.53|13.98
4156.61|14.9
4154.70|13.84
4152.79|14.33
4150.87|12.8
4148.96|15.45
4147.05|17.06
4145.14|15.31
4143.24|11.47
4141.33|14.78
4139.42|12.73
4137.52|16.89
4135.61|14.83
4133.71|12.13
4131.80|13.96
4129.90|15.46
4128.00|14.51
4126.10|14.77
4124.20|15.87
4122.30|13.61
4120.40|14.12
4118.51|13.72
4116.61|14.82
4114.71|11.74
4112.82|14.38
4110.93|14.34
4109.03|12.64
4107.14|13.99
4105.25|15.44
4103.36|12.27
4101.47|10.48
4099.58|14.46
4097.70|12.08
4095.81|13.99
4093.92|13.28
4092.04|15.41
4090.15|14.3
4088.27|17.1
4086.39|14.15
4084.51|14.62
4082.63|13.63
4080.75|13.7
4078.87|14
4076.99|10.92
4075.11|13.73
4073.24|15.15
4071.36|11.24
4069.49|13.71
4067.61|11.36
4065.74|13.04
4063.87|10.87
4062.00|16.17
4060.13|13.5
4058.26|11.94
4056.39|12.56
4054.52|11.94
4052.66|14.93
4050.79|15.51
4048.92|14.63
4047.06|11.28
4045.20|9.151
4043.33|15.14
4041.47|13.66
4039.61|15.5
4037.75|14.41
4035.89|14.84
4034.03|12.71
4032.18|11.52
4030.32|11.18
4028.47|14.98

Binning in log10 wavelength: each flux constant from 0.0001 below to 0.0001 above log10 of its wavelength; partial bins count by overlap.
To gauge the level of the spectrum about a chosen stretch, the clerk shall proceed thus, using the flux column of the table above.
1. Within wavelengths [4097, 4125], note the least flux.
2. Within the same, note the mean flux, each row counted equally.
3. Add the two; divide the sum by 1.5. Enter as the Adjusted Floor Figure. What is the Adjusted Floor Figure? 16.1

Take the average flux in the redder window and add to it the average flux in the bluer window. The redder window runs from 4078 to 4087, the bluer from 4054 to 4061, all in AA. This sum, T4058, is 26.5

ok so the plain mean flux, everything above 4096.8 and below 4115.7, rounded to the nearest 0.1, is 13.2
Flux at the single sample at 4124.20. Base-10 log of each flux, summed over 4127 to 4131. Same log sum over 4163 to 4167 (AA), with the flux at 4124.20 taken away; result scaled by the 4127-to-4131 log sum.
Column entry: -5.8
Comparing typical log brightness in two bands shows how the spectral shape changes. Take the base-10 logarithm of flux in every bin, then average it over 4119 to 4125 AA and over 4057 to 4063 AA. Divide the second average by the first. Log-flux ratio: 0.98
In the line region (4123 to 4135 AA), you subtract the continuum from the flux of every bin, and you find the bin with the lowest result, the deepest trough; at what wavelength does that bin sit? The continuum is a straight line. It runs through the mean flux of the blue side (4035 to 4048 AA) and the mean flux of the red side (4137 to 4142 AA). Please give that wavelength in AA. 4133.71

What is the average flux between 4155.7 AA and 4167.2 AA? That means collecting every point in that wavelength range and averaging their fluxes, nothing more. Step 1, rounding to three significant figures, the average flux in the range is 14.9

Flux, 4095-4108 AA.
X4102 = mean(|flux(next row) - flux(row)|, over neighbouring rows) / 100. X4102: 0.0245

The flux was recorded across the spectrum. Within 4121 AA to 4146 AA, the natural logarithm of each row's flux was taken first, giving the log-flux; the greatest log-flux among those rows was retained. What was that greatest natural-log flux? 2.83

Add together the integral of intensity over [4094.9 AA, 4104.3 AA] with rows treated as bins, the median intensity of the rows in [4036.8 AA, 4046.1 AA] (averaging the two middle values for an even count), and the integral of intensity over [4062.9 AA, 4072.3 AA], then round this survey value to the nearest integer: 247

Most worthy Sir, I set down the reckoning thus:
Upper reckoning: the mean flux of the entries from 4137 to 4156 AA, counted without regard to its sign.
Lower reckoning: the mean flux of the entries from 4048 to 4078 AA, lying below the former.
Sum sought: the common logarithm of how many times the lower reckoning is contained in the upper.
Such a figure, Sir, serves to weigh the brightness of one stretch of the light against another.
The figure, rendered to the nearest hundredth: 0.04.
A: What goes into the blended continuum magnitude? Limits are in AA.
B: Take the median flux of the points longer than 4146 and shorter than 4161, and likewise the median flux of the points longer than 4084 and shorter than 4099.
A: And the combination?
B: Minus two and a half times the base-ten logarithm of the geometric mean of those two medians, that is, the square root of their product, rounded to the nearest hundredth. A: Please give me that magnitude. -2.90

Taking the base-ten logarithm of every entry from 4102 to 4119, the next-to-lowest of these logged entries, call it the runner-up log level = 1.09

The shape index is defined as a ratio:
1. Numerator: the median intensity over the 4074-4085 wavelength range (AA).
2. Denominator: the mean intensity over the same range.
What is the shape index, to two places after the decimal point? 1.02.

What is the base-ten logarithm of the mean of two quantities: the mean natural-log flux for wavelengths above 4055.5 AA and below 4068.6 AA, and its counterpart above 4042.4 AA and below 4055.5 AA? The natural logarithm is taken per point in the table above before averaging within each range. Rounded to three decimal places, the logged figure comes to 0.407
